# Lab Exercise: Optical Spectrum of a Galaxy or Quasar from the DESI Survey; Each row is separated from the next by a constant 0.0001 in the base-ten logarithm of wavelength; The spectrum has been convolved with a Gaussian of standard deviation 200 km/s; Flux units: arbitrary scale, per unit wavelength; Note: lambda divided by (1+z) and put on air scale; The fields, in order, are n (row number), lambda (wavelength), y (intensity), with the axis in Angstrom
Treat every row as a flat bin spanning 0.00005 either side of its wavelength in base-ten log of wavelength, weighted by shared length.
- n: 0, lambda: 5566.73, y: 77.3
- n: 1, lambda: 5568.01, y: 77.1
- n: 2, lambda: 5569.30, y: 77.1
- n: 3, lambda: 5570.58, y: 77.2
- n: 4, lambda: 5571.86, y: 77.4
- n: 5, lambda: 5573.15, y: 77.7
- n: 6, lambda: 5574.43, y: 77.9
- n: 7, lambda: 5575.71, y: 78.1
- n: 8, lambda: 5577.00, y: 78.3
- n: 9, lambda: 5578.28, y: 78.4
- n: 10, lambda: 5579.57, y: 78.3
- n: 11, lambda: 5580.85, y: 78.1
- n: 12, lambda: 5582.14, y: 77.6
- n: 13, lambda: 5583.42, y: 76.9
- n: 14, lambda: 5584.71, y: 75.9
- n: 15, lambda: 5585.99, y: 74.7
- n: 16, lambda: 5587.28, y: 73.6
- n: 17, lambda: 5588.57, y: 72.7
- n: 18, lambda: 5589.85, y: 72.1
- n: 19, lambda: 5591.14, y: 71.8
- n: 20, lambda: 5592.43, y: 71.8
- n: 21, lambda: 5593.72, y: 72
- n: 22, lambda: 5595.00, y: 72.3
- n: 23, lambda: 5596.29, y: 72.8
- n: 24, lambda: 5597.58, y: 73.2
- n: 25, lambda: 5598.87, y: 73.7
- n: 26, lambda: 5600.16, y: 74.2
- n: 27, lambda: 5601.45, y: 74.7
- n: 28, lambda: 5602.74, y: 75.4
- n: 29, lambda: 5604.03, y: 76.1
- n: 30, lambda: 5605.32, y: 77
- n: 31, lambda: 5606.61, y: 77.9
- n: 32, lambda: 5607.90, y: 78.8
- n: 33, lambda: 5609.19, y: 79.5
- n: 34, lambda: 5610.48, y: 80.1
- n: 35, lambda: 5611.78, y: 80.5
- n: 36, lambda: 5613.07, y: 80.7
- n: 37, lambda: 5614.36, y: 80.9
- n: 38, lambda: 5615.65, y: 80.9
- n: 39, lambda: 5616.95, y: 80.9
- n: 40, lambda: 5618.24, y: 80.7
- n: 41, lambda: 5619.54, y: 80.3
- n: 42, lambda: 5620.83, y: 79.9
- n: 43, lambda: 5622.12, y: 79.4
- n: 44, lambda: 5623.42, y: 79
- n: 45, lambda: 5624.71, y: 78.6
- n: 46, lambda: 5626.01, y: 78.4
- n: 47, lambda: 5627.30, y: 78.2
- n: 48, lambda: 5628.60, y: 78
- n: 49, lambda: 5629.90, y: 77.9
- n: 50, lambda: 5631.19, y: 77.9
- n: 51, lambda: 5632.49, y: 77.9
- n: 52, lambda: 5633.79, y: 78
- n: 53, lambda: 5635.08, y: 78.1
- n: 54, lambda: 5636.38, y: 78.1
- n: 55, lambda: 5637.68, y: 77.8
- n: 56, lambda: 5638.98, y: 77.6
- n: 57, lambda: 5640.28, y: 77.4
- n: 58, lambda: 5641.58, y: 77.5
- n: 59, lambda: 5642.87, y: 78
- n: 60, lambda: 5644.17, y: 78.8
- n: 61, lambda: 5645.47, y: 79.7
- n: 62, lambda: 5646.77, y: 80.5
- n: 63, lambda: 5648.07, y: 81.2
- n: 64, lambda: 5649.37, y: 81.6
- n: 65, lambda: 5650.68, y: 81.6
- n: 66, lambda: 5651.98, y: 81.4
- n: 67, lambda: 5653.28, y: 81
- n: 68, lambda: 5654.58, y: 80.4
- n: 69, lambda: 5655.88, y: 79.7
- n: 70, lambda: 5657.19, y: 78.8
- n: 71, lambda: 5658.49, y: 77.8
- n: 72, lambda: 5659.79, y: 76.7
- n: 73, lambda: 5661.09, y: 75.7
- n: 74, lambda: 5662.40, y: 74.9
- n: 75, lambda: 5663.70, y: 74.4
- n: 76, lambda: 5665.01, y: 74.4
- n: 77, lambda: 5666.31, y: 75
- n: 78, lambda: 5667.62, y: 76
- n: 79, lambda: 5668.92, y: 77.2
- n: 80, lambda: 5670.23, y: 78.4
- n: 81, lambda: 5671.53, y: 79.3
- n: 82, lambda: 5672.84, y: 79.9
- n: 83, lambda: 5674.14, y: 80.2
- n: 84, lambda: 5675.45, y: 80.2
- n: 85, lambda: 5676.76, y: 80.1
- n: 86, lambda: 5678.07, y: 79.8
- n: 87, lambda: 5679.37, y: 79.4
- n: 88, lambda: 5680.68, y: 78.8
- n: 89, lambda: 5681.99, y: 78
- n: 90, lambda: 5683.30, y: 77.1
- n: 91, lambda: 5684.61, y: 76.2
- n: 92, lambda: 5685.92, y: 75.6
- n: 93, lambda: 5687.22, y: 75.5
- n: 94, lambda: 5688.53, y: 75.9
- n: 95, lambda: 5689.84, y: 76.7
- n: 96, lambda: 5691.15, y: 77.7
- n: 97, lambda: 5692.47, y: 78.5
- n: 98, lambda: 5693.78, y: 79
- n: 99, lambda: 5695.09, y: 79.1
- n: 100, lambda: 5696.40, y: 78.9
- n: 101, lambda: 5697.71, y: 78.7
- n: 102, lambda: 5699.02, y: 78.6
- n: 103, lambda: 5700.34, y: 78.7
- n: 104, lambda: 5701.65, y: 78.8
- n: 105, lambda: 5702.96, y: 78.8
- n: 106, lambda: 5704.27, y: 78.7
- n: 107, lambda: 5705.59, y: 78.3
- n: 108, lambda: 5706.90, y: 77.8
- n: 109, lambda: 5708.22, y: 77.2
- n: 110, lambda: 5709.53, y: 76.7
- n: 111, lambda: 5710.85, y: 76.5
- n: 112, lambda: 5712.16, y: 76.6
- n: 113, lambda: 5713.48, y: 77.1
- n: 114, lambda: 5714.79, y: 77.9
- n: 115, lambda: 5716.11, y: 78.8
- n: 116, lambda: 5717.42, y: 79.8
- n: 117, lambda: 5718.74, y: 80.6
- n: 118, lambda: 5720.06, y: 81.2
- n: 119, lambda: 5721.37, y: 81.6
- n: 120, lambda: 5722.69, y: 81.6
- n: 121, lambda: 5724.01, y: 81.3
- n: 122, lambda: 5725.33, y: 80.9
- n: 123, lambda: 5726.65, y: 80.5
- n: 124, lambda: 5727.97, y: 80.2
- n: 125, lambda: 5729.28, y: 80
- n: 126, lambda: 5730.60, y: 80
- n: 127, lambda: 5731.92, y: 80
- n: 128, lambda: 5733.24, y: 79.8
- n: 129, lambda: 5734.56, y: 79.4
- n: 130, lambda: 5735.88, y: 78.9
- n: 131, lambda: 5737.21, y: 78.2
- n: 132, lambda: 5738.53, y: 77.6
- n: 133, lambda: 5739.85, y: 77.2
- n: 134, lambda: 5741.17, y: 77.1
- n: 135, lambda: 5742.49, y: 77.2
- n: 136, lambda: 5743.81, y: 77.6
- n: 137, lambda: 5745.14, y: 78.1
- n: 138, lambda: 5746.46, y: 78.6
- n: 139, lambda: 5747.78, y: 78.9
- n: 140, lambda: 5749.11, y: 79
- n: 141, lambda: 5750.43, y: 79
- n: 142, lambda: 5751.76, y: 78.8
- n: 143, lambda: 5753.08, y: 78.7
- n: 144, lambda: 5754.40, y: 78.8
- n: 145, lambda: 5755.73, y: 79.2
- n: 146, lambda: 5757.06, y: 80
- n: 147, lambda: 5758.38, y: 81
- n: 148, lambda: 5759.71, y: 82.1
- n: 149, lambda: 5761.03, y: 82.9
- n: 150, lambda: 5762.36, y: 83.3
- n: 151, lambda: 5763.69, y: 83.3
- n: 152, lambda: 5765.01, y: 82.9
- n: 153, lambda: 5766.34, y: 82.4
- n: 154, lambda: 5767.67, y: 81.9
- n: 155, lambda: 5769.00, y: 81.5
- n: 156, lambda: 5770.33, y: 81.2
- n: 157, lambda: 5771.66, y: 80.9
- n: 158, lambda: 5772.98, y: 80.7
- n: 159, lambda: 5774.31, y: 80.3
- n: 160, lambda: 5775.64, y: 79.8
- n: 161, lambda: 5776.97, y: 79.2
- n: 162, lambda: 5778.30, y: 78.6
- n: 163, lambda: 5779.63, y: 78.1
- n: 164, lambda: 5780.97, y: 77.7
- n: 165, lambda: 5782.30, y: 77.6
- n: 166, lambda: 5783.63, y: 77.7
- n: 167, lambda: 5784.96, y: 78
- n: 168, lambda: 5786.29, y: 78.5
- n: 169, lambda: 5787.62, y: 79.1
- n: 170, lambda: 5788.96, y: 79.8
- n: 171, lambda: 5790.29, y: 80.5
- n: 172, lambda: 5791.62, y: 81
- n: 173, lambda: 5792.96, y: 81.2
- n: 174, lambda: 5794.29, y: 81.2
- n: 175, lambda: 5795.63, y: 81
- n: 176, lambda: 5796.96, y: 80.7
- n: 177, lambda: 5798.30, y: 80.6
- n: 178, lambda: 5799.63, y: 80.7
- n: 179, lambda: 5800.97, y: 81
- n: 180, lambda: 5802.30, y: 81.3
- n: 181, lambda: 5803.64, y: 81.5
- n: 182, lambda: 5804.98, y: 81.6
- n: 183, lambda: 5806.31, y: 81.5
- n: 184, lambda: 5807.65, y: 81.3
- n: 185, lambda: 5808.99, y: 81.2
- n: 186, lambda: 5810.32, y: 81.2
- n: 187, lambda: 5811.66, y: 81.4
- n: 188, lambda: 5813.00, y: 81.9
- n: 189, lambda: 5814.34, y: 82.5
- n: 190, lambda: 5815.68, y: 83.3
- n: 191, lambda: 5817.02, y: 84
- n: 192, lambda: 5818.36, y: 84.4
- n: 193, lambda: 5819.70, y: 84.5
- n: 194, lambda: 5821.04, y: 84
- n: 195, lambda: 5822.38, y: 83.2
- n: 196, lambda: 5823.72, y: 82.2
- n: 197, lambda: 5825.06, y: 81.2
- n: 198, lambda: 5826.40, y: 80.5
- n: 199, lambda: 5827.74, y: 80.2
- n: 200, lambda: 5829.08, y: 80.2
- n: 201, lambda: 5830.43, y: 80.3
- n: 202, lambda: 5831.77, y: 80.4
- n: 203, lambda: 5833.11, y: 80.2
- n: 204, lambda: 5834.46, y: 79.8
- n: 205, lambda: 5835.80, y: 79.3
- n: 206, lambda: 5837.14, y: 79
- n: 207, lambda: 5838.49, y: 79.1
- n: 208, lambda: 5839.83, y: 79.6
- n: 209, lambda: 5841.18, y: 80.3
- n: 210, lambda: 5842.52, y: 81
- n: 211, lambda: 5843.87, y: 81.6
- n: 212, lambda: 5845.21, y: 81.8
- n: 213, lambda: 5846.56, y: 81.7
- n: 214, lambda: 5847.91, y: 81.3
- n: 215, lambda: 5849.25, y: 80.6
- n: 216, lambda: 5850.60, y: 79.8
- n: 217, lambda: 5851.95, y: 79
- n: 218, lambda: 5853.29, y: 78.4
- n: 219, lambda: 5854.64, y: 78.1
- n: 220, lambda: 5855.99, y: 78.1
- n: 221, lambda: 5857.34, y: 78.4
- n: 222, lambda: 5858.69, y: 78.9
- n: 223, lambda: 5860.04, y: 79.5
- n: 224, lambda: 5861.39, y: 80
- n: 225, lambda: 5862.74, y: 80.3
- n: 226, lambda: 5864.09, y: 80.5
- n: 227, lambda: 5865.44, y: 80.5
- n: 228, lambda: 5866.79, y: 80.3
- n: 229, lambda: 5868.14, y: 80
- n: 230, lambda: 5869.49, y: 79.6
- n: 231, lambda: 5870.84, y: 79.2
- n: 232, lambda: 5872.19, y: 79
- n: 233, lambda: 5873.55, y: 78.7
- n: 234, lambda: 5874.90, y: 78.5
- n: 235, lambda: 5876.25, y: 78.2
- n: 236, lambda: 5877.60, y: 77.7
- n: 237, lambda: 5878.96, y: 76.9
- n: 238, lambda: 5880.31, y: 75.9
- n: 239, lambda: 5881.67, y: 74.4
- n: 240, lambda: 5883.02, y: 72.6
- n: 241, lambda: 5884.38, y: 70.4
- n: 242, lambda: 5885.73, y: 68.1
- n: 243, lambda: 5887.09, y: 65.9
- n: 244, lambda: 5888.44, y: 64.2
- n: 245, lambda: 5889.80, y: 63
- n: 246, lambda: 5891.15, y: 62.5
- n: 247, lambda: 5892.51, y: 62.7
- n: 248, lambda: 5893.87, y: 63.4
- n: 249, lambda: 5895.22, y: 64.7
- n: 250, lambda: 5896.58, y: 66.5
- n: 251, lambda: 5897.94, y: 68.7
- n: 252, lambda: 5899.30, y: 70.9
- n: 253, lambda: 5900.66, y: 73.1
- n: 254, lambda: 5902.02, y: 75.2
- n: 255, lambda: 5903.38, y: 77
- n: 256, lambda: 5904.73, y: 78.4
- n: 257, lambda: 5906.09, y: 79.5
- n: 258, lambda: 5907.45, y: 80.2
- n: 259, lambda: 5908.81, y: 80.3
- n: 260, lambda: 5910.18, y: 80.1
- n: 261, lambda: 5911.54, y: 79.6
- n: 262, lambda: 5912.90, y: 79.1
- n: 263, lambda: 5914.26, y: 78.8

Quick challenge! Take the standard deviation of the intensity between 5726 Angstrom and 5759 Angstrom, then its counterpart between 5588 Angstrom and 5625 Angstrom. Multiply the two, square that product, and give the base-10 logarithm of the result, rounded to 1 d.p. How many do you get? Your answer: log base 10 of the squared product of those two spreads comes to 1.1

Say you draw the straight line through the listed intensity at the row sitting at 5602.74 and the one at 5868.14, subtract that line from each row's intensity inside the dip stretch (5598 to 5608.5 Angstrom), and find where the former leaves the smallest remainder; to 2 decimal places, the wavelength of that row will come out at 5598.87 Angstrom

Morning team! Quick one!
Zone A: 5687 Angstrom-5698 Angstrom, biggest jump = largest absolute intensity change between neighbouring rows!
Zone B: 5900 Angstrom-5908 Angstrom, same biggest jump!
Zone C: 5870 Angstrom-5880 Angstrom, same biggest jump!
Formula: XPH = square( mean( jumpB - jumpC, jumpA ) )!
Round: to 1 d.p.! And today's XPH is 1.3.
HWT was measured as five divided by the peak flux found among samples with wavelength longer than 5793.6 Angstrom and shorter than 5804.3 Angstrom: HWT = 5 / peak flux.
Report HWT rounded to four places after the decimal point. 0.0613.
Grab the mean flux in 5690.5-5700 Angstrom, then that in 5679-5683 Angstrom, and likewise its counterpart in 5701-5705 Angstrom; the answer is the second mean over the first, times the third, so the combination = 79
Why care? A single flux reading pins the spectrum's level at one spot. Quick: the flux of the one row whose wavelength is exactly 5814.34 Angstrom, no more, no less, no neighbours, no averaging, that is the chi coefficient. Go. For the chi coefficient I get 82.5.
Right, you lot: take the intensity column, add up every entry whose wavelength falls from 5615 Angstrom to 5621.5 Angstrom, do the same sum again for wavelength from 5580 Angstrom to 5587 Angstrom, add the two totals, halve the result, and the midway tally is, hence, 393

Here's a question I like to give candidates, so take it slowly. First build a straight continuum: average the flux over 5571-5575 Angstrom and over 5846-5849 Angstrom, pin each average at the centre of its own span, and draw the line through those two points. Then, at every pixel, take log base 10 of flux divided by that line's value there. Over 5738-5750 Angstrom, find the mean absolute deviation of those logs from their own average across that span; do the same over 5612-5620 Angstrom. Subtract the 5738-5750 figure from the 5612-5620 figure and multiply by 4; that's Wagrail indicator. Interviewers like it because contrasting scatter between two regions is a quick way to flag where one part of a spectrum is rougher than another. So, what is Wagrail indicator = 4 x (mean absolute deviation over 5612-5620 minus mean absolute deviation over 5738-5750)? -0.0096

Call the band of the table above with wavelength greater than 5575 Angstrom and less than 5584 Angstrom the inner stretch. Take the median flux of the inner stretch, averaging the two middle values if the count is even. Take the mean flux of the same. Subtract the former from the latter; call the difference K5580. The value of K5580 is -0.1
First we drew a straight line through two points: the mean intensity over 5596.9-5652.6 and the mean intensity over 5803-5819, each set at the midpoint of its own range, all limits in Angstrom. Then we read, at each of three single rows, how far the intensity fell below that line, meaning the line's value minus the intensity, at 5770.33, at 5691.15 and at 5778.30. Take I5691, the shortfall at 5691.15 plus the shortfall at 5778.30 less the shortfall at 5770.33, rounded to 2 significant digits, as 4.9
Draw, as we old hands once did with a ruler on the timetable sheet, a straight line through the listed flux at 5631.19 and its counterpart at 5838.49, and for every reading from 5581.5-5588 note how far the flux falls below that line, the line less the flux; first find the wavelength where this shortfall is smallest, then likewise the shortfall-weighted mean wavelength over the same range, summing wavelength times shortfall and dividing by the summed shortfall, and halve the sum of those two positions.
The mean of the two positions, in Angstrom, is 5584.1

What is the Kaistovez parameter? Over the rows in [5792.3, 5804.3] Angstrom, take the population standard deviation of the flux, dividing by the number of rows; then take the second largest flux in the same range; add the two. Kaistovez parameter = 81.6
